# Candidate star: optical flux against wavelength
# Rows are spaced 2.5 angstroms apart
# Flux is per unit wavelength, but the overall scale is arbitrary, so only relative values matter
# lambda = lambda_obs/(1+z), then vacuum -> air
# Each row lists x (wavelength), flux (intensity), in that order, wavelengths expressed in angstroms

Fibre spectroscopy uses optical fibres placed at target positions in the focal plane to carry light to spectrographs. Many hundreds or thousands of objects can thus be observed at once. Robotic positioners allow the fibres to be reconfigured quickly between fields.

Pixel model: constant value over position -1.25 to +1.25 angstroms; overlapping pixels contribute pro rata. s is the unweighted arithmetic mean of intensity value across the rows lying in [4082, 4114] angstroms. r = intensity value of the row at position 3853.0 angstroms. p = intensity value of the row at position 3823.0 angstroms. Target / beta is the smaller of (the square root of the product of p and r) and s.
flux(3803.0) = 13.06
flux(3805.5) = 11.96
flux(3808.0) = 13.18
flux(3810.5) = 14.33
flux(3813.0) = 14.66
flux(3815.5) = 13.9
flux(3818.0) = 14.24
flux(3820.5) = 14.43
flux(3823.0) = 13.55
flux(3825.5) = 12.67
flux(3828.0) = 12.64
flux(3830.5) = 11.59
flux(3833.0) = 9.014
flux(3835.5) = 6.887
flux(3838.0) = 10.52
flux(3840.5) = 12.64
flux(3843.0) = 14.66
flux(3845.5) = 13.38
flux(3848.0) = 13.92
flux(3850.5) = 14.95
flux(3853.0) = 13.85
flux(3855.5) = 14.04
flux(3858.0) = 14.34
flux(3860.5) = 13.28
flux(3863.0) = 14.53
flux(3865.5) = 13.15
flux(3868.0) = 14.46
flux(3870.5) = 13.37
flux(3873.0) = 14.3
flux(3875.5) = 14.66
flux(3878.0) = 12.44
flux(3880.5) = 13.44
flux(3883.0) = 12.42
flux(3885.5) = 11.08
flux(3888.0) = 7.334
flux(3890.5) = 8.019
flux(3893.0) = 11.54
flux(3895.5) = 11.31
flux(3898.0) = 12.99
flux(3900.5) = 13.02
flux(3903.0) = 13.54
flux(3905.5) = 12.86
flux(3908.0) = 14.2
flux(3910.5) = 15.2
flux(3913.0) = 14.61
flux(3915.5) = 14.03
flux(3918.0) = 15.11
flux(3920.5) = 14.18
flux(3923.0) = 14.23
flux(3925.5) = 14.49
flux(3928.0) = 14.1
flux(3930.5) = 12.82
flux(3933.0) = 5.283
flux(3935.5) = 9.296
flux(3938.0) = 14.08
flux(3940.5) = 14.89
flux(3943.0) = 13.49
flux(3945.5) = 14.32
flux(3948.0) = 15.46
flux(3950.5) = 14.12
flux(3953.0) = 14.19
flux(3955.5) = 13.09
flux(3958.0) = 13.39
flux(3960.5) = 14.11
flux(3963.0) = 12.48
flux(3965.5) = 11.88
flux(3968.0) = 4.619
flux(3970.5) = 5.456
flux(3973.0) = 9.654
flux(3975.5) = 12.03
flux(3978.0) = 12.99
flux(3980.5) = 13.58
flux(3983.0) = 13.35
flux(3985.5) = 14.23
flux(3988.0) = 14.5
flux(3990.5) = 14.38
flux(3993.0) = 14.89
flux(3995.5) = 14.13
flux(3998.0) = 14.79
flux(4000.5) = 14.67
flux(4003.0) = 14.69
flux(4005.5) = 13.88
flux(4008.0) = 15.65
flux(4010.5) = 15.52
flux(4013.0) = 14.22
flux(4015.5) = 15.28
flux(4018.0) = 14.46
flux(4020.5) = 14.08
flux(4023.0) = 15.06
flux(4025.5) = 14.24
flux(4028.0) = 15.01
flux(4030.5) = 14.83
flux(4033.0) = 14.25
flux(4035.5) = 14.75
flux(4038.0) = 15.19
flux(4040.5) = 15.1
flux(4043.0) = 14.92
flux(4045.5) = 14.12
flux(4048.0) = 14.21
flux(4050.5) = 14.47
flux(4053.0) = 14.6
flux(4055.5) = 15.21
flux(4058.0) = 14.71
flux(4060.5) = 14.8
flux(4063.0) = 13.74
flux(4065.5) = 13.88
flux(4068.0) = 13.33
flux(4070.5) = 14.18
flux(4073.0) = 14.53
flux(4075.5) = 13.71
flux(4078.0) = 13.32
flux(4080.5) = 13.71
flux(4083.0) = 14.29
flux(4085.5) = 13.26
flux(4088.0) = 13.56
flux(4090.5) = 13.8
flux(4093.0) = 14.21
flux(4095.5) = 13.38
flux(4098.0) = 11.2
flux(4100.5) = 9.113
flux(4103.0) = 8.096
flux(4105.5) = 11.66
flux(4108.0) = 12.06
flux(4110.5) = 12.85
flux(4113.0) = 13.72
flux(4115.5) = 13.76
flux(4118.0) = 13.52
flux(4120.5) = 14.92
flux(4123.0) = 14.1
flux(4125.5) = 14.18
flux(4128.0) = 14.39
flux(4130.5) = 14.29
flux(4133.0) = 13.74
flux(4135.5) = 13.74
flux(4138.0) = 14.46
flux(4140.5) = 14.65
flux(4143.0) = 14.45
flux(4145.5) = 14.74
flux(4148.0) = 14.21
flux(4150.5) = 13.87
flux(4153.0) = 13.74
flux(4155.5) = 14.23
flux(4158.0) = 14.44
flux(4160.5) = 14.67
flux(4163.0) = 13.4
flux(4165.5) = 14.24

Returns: 12.4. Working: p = 13.55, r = 13.85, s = 12.4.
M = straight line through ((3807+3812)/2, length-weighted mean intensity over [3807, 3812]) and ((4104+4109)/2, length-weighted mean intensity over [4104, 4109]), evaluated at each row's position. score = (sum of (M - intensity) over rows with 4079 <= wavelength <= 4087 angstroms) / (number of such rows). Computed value -1.9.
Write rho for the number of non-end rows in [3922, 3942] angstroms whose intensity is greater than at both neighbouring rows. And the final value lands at 1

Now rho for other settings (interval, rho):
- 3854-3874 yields 3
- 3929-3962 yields 3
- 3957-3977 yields 1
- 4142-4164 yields 2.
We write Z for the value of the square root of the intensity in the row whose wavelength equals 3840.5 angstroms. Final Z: 3.56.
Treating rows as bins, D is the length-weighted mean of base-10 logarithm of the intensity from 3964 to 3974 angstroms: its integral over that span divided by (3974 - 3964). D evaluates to 0.87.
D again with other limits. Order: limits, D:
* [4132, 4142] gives 1.15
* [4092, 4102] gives 1.07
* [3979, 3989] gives 1.14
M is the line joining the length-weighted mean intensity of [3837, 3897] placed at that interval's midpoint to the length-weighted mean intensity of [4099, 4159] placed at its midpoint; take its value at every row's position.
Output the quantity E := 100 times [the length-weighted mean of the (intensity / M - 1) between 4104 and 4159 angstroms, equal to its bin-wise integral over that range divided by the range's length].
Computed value 3.1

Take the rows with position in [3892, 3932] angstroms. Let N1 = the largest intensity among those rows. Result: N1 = 15.2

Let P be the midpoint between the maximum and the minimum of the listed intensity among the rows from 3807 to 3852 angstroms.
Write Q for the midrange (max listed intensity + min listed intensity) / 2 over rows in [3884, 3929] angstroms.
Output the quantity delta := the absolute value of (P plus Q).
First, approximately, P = 10.9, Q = 11.3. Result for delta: 22.2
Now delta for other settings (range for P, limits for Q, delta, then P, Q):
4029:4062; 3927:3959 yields 25.0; 14.7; 10.4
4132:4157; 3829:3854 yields 25.2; 14.2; 10.9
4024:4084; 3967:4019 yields 24.4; 14.3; 10.1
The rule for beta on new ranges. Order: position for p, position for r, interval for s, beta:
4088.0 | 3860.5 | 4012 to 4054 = 13.4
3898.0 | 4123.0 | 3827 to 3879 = 13.0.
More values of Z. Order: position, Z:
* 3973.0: 3.11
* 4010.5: 3.94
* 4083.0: 3.78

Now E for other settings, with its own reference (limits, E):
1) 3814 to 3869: 2.0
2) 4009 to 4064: 11.0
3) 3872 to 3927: 0.4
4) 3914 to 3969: -0.5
